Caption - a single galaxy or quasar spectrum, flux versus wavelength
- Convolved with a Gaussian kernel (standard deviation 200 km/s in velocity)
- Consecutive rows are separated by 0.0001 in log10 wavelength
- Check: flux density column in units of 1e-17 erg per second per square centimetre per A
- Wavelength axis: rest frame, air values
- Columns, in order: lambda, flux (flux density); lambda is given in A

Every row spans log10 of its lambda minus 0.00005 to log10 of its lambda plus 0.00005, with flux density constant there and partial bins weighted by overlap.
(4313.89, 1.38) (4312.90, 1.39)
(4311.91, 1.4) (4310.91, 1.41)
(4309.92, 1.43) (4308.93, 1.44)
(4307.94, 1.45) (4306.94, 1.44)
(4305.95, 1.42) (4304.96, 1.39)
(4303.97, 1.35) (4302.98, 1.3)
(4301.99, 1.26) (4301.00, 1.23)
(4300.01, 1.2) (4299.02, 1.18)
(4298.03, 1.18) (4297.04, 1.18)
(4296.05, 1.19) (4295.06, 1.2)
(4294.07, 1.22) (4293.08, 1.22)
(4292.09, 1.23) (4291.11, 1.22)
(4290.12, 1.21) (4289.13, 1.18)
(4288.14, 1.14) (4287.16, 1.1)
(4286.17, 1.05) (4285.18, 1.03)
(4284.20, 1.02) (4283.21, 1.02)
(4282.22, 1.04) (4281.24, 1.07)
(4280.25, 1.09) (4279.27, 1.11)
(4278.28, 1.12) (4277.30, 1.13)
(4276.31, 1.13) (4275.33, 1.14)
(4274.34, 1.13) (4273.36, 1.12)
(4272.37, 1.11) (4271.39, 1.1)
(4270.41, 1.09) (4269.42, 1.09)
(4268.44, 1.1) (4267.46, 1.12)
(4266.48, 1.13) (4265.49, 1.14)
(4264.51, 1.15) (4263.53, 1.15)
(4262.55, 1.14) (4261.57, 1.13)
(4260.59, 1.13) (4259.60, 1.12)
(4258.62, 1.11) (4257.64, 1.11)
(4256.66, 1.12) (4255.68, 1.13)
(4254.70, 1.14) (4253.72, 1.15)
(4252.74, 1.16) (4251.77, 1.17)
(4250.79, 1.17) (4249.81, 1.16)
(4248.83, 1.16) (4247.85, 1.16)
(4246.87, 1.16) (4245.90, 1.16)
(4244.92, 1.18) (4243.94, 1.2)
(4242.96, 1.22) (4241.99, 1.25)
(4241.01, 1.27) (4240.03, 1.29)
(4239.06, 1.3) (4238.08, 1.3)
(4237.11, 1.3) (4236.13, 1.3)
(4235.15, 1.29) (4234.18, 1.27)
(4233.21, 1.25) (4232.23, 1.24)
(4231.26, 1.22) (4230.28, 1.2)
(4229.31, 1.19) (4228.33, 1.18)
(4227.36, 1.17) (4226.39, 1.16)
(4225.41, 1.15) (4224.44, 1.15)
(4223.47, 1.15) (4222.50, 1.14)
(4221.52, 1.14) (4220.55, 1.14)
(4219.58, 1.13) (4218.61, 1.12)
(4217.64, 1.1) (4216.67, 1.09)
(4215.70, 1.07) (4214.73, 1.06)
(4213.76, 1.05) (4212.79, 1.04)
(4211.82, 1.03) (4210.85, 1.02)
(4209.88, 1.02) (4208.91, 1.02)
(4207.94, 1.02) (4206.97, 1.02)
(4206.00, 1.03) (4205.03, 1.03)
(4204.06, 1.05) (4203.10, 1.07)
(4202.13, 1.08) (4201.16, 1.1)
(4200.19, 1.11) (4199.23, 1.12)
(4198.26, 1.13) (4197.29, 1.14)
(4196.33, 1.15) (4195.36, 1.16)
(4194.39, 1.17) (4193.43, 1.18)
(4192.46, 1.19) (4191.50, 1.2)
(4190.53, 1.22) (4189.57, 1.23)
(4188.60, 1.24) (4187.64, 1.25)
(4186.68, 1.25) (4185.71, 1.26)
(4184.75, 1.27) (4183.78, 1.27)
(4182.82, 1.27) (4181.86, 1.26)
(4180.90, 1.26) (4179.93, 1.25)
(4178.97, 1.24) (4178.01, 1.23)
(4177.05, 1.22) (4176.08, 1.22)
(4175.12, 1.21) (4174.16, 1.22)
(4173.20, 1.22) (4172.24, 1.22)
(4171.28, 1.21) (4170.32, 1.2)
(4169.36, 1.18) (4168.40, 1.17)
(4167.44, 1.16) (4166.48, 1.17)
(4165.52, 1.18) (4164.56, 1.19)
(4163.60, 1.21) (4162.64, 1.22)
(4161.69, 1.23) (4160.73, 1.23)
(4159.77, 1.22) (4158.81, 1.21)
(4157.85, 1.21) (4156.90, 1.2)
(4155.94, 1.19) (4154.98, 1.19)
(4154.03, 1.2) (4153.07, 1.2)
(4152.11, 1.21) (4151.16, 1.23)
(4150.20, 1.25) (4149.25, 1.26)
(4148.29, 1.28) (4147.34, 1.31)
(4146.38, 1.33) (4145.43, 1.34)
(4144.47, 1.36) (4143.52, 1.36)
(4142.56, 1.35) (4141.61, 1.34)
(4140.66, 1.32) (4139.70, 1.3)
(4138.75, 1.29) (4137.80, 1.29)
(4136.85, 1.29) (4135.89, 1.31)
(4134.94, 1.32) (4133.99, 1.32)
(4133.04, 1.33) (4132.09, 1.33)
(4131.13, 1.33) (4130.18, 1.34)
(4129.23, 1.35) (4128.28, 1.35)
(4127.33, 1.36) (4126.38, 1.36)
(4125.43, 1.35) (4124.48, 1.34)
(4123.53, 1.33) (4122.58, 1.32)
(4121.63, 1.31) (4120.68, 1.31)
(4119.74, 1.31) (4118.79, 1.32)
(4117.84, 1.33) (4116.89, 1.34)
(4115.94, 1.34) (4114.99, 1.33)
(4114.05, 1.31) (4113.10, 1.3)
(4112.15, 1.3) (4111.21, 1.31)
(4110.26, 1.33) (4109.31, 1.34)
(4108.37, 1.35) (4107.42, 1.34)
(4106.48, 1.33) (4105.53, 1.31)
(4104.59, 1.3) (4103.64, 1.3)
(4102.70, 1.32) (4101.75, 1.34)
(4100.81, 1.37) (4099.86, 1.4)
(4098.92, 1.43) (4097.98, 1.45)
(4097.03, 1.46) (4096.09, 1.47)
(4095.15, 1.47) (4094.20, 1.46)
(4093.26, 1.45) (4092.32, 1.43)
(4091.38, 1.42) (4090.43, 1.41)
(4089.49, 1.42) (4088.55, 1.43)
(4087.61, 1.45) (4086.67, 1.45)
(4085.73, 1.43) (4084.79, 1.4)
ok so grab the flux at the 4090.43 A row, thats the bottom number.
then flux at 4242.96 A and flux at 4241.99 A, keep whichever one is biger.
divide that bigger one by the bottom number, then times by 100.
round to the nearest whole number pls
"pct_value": 89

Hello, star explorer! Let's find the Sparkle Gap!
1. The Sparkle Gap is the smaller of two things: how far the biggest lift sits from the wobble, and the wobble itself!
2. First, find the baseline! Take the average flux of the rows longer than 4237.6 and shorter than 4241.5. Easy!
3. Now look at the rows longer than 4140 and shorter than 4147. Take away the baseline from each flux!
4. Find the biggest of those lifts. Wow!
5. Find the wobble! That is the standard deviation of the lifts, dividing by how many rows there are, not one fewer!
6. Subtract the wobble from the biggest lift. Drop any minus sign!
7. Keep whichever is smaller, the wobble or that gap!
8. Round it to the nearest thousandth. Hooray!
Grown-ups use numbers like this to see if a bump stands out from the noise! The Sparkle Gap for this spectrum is 0.014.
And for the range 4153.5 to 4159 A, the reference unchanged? 0.008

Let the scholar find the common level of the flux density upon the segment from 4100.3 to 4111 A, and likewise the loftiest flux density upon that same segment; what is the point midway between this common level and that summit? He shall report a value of 1.35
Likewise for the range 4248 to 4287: 1.14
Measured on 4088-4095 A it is 1.45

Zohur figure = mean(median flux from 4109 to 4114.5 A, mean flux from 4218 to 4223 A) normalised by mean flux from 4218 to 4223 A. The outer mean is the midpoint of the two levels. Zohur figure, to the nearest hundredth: 1.08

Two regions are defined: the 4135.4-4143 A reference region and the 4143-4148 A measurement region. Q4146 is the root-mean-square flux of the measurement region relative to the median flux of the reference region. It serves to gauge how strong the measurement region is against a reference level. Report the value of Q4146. 1.03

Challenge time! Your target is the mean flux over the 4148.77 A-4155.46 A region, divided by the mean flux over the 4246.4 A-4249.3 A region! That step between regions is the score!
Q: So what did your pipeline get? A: 1.05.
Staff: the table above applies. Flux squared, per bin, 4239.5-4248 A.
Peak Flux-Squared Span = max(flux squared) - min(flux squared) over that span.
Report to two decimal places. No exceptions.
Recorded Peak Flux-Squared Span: 0.32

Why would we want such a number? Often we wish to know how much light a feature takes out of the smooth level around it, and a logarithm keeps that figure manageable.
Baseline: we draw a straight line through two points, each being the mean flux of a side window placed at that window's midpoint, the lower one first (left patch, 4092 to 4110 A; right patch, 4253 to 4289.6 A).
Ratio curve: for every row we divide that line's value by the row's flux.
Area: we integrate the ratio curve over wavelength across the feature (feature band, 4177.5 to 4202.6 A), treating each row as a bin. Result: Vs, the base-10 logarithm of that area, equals 1.415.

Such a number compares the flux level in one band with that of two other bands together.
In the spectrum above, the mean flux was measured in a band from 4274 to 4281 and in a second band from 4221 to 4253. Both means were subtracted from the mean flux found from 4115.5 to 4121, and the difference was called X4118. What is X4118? -1.00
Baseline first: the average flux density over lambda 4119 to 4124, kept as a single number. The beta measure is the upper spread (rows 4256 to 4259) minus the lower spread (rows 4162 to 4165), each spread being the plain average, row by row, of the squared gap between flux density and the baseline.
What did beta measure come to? 0.029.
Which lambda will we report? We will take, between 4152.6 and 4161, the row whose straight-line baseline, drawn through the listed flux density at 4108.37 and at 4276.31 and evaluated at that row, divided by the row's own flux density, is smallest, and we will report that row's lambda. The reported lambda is 4160.73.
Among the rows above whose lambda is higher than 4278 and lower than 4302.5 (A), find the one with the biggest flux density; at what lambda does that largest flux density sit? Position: 4301.99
